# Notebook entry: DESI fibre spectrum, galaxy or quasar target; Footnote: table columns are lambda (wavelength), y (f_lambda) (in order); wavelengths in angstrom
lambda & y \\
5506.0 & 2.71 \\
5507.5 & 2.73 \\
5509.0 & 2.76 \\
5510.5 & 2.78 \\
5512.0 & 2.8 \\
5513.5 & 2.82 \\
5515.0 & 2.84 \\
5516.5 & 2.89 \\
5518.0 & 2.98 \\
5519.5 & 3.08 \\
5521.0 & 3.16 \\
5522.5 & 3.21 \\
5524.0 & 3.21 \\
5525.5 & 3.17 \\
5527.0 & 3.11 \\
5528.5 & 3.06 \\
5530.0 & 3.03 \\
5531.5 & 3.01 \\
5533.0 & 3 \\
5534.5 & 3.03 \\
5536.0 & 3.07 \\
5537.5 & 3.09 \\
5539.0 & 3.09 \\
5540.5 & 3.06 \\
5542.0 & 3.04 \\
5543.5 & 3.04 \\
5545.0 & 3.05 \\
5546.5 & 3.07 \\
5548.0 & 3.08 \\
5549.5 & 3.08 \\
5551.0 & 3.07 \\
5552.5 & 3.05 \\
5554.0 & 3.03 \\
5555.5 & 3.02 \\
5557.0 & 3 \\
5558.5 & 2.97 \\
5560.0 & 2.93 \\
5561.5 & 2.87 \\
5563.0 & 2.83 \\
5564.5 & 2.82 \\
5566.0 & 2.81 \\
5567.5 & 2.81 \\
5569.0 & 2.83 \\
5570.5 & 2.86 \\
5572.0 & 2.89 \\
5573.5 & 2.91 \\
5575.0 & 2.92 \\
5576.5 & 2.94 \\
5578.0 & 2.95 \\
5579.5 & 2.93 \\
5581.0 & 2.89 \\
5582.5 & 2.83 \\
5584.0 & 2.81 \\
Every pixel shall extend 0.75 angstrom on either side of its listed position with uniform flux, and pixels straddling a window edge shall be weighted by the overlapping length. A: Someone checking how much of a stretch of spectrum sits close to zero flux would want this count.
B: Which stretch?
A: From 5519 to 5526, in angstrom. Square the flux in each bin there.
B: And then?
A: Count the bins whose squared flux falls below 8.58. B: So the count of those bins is 0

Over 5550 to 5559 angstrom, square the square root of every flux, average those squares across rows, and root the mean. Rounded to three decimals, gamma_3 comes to 1.739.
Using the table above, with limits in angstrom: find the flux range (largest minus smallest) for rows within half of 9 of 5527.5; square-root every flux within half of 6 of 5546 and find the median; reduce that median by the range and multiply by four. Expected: 6.2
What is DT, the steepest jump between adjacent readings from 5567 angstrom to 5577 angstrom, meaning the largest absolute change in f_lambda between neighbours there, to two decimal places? 0.03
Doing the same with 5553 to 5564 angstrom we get 0.06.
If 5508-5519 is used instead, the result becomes 0.09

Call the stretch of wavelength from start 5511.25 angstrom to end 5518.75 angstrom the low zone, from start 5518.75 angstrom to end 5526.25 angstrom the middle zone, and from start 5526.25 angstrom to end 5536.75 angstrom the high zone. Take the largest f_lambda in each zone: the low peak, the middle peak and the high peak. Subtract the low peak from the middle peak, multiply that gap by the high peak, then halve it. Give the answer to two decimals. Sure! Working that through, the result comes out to 0.36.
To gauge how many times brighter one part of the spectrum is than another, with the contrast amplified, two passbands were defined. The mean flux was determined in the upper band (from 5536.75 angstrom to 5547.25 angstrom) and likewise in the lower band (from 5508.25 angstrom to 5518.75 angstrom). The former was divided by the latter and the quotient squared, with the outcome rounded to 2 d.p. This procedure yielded 1.16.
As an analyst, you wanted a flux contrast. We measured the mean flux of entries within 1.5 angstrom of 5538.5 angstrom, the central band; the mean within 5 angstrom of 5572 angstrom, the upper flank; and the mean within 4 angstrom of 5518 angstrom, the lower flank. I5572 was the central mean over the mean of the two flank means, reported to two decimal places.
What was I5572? 1.05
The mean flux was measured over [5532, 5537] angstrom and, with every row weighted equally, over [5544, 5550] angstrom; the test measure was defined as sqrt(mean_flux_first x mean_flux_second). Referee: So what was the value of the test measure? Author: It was 3.05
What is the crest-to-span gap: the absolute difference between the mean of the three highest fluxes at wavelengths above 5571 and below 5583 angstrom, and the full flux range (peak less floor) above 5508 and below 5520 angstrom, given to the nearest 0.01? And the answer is 2.62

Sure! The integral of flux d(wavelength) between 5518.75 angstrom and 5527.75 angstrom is 28.41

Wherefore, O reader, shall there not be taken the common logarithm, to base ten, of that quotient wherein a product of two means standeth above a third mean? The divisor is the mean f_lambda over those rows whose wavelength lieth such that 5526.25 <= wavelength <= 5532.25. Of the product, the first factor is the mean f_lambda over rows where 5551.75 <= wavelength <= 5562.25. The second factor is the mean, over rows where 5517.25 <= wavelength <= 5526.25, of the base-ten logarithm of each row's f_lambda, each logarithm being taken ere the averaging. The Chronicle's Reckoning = -0.315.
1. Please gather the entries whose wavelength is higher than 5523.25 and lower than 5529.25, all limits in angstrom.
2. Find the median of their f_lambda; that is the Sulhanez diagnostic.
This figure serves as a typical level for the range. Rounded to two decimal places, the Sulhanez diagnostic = 3.14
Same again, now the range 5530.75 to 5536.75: 3.02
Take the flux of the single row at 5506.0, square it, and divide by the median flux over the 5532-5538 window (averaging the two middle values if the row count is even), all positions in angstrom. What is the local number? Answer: 2.41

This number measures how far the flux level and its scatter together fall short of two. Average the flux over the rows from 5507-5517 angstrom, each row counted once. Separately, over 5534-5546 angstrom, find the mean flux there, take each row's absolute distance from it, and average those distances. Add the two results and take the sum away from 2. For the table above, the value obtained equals -0.82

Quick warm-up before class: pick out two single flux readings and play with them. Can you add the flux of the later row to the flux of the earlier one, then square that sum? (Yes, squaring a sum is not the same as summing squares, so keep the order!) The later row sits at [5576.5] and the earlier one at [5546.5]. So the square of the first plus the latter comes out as 36.1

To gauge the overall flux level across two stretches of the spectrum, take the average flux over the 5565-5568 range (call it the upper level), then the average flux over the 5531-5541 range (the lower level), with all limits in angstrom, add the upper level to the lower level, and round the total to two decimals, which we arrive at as 5.86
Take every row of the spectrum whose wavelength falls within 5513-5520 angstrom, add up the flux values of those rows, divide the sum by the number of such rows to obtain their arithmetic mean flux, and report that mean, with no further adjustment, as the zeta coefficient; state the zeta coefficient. 2.92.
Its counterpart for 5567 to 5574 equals 2.86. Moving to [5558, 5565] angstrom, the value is 2.88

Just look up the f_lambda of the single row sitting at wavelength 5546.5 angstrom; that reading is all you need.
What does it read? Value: 3.07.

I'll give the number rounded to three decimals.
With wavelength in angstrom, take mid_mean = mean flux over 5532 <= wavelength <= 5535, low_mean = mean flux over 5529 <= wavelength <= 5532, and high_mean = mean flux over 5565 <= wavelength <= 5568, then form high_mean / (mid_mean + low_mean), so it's 0.466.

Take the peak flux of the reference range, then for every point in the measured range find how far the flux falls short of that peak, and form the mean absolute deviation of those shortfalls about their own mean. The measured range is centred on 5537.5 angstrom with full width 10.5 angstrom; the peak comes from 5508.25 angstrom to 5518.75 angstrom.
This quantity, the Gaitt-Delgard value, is 0.027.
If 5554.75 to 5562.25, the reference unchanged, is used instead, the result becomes 0.046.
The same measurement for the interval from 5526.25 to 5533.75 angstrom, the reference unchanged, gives 0.034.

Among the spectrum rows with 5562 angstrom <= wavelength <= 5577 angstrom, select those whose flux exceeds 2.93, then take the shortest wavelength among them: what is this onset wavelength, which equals 5576.5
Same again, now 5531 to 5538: 5531.5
